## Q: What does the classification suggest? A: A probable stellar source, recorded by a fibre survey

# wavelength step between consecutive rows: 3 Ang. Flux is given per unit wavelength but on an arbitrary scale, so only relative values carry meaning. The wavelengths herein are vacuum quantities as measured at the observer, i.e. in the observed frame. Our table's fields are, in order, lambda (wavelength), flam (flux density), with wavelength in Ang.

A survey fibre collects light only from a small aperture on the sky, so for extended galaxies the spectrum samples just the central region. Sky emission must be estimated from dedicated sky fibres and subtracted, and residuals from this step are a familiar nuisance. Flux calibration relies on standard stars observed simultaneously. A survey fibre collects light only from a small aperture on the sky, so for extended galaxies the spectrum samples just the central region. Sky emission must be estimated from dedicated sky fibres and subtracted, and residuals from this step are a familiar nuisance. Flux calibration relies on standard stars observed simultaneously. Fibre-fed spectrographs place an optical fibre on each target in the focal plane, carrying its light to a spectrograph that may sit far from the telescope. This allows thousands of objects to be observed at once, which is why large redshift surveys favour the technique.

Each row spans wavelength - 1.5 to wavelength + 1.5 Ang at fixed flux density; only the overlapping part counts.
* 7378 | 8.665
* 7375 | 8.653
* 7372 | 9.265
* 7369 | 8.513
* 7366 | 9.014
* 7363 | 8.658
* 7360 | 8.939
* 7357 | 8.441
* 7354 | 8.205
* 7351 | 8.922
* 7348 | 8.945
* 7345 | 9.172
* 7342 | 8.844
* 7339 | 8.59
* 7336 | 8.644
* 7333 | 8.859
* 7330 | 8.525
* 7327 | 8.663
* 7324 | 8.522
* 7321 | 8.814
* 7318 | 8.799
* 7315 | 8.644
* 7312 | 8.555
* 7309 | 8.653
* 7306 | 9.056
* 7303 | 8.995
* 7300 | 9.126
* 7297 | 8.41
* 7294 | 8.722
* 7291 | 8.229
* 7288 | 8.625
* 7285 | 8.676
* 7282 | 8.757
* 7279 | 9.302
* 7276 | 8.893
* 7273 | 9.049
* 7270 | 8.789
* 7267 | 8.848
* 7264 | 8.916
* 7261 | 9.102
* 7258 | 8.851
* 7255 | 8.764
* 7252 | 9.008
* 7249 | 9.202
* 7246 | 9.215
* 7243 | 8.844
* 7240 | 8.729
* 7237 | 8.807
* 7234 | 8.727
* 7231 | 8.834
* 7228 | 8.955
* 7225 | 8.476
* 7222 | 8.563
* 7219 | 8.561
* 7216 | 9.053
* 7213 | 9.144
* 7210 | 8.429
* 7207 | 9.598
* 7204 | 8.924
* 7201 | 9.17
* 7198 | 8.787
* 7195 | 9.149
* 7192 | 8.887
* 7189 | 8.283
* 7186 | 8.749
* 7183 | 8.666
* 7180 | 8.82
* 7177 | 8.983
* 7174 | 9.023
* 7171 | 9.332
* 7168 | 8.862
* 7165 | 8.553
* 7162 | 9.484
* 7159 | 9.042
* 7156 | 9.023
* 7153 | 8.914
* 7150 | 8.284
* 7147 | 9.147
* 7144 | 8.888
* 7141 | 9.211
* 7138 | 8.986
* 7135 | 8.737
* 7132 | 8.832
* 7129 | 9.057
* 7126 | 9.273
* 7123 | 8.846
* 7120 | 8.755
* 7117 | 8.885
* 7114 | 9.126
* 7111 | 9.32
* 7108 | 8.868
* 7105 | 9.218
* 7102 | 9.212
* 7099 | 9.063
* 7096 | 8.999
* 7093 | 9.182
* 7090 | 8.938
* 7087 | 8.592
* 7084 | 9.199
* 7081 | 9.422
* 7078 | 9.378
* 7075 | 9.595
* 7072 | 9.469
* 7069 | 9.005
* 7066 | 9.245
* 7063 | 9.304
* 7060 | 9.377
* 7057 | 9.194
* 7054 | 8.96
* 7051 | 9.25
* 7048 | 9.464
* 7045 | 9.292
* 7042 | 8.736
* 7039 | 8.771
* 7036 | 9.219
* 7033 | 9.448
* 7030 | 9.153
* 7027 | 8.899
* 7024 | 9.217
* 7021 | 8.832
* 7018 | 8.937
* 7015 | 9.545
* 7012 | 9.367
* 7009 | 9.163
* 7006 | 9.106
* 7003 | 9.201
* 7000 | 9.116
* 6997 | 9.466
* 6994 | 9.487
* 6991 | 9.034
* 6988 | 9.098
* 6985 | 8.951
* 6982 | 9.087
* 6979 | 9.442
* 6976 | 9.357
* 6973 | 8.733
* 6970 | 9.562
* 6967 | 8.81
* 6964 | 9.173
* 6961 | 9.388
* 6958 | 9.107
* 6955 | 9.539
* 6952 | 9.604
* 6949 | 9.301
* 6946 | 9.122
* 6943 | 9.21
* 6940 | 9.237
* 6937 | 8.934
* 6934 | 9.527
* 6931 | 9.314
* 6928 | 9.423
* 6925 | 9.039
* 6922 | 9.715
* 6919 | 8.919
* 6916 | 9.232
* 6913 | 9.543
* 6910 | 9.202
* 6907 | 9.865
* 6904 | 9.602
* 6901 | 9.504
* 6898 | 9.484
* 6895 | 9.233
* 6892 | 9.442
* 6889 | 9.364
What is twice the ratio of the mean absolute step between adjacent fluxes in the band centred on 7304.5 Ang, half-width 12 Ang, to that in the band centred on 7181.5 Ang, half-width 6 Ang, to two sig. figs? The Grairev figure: 3.9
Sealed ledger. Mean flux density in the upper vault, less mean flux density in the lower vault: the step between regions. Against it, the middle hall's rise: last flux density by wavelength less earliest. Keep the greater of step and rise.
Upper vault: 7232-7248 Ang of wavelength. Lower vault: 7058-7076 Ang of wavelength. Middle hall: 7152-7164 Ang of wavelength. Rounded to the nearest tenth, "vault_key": 0.6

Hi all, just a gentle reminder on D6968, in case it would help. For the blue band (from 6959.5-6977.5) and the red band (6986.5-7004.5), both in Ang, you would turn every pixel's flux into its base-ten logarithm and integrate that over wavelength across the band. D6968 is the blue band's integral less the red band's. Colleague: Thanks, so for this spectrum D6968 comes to -0.057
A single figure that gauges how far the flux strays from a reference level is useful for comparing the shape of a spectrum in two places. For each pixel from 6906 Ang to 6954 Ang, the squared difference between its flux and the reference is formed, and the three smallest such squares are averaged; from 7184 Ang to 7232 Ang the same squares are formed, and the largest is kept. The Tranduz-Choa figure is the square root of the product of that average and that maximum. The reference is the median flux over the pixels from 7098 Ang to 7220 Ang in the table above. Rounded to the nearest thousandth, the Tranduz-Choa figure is 0.040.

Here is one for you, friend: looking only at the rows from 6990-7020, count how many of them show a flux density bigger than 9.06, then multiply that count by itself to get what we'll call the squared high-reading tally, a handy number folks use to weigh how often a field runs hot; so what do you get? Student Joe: 64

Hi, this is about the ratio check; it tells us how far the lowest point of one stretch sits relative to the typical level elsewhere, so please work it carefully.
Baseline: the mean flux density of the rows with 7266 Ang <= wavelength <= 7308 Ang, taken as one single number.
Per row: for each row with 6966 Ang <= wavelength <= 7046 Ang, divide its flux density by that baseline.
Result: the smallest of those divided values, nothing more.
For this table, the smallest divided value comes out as 0.990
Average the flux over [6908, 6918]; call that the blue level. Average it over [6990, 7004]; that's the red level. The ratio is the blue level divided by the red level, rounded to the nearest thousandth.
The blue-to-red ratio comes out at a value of 1.007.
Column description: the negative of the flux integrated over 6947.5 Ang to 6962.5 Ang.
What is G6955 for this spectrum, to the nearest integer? -141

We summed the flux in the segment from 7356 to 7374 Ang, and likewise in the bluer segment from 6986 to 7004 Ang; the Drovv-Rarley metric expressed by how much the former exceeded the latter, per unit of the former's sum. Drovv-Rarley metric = -0.05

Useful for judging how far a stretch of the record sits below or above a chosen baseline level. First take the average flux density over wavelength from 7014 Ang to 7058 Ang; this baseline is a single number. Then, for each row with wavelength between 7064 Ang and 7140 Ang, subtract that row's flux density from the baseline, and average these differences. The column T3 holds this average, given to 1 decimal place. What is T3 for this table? 0.0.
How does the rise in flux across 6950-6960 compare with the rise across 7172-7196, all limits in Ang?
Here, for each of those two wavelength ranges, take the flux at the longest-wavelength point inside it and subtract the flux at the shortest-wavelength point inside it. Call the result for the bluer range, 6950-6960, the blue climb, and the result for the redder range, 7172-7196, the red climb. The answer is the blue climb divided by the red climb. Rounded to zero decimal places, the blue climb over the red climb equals -4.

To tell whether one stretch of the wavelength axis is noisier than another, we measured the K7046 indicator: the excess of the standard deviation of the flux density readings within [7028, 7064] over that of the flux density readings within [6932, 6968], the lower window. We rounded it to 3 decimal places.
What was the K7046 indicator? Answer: -0.001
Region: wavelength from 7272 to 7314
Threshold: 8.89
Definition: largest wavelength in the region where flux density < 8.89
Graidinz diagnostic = 7312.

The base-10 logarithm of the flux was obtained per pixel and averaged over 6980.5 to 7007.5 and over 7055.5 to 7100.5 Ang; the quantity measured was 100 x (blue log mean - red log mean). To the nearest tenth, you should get -0.1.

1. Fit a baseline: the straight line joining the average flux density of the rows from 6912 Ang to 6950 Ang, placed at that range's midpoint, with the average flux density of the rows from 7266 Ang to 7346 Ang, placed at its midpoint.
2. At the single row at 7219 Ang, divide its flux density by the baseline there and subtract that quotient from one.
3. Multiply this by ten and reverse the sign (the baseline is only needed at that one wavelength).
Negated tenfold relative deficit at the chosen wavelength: -0.36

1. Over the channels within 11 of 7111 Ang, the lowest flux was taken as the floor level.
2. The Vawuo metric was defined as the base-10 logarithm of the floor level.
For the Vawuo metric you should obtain 0.942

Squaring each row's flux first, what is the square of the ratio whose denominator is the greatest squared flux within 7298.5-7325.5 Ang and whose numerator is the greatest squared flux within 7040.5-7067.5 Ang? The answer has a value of 1.16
